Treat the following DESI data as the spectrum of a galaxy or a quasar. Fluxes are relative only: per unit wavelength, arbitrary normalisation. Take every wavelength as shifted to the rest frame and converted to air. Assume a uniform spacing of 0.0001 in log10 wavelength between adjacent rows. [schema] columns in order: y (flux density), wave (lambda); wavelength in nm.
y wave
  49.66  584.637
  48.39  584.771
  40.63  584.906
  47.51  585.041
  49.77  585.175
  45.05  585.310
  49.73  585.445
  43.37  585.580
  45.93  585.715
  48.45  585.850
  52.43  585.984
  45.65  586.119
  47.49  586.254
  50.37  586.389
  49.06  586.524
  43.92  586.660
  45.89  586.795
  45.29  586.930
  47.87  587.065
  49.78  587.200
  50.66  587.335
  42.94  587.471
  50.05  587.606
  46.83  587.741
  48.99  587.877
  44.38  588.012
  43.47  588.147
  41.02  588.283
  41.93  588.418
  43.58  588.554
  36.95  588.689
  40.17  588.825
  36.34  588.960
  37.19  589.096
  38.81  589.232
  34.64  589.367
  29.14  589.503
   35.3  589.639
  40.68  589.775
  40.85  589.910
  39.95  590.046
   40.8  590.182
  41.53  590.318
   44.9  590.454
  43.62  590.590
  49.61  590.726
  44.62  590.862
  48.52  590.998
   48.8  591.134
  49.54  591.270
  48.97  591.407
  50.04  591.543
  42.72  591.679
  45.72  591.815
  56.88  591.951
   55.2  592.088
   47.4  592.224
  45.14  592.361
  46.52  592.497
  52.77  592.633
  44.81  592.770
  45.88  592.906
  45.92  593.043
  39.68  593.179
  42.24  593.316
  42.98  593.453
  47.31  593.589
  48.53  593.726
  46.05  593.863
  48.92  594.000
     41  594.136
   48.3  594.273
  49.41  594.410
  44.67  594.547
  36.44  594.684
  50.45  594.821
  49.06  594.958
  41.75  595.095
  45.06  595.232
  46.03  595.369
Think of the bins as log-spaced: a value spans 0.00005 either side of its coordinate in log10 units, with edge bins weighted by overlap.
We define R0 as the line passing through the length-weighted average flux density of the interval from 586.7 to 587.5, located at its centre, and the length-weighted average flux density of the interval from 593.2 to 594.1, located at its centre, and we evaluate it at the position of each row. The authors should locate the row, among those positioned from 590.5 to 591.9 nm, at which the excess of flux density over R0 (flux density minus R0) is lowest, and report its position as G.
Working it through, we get 591.679 nm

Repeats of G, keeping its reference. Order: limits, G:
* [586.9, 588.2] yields 587.471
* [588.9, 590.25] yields 589.503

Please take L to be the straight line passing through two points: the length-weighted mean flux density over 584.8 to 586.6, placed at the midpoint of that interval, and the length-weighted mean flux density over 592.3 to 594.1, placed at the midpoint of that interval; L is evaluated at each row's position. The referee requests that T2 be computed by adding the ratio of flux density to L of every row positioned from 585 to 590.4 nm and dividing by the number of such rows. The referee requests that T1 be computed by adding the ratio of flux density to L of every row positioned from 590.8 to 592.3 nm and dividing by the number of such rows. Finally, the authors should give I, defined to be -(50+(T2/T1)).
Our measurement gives -50.9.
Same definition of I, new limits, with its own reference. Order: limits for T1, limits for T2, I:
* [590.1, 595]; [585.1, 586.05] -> -51.0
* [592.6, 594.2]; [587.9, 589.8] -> -50.8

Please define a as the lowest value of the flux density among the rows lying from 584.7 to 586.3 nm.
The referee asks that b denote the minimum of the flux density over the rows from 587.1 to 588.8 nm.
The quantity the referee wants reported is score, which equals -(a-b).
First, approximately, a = 40.63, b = 36.95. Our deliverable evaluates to -4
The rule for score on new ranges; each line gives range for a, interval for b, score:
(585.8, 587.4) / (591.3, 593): -1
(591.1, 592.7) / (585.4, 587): 1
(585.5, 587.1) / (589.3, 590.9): -14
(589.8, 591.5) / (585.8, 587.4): 4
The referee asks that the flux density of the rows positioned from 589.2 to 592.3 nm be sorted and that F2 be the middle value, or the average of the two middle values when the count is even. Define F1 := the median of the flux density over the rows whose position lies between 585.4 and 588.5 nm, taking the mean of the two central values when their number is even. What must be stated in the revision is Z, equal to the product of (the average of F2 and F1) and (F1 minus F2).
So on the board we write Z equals 101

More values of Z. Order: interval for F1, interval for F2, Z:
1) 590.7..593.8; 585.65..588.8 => 64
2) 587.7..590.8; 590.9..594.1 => -285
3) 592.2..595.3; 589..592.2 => 103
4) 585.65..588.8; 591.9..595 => -27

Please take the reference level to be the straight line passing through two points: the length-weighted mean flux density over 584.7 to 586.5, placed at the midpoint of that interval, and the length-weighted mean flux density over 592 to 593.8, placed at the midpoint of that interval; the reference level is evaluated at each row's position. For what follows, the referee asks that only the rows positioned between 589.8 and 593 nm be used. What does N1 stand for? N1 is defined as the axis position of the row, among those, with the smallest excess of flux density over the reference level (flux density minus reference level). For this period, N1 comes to 590.046 nm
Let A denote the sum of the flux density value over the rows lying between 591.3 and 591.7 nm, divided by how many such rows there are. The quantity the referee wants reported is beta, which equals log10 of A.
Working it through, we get 1.67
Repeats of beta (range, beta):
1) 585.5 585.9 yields 1.66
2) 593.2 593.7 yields 1.65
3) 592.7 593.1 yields 1.66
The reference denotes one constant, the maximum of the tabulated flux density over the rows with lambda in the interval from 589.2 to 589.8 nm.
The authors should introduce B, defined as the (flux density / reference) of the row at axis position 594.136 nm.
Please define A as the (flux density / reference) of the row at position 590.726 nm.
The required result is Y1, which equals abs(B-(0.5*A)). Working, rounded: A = 1.22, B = 1.01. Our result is 0.40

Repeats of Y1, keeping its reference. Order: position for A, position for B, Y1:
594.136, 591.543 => 0.73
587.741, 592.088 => 0.78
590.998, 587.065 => 0.58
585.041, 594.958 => 0.62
